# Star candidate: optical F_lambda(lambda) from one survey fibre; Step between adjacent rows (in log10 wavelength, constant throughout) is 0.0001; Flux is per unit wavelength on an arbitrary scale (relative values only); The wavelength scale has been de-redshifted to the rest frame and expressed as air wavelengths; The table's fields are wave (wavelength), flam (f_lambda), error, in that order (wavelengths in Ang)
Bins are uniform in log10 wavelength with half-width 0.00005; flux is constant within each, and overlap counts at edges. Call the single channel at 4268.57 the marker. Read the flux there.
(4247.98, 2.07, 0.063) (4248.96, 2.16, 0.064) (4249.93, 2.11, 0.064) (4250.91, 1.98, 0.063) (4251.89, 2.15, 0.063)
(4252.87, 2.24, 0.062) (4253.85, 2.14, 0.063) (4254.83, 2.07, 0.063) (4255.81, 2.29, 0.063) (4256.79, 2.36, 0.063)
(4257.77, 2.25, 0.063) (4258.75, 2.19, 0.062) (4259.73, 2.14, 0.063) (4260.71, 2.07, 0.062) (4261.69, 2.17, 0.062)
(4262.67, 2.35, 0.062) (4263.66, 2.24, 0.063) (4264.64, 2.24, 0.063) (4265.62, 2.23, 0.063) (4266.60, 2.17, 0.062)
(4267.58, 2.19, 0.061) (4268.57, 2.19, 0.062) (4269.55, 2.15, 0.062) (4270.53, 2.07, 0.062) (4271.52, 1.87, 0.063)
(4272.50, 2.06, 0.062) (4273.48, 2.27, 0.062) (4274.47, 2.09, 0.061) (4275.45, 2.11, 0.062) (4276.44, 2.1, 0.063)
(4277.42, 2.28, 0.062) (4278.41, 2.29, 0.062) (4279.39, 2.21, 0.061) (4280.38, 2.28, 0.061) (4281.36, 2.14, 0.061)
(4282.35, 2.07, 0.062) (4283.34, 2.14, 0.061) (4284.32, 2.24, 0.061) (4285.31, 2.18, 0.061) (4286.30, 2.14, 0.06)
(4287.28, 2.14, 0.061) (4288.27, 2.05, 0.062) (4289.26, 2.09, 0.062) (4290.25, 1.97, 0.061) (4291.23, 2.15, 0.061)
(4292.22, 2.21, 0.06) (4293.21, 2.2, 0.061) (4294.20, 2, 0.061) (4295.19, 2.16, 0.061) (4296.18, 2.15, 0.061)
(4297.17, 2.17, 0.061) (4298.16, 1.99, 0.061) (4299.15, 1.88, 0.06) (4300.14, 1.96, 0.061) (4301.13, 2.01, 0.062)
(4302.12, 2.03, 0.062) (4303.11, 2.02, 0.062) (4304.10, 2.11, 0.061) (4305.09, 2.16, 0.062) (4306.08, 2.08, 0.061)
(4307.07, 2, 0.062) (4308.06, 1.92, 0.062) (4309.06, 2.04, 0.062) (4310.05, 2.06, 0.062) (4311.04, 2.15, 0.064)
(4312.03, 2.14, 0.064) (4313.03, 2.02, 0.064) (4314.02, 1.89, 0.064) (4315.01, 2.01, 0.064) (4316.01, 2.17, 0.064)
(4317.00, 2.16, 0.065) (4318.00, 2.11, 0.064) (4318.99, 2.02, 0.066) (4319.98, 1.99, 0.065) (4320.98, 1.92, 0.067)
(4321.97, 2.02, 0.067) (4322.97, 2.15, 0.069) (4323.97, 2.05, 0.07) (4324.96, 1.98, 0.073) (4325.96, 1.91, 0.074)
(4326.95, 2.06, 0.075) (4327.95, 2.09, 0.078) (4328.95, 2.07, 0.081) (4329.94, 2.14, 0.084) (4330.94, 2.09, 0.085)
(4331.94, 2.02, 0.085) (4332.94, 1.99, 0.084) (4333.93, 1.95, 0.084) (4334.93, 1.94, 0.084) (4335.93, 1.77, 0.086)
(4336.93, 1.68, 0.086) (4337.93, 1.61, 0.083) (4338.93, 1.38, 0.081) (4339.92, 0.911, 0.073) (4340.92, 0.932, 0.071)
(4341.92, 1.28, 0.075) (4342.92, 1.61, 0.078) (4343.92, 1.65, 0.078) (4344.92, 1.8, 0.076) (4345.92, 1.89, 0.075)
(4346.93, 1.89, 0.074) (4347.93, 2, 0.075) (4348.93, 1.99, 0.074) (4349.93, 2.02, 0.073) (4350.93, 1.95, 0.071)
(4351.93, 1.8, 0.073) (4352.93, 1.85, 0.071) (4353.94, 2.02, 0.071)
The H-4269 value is 2.19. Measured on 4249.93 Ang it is 2.11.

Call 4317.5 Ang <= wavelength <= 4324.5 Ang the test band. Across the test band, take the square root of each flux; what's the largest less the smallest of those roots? 0.081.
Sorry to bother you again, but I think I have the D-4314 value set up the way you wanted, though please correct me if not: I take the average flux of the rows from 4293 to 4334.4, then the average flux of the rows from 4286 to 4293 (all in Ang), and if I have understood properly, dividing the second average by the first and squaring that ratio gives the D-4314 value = 1.06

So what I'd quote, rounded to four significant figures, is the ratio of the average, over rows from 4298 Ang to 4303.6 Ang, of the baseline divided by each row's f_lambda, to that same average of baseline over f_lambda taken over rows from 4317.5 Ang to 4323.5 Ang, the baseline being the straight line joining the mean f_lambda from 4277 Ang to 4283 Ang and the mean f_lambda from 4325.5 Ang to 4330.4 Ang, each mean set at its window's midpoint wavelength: 1.058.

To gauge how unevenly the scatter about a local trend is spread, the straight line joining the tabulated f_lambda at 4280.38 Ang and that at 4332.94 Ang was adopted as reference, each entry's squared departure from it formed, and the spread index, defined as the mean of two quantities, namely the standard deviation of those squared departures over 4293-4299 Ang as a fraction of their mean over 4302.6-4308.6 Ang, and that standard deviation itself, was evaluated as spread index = 0.7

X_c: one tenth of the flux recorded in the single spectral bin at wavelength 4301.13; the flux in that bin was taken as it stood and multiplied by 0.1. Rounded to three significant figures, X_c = 0.201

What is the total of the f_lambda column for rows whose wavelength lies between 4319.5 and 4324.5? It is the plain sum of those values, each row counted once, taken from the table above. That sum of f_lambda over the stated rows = 10.1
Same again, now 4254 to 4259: 11.2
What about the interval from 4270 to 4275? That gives 10.4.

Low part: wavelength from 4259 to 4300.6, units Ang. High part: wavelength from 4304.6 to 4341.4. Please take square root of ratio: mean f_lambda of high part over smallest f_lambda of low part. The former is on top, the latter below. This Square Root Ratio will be 1.017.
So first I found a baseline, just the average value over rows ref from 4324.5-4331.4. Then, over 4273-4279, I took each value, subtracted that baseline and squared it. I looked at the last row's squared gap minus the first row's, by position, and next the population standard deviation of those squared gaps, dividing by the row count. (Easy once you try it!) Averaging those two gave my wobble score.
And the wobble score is 0.017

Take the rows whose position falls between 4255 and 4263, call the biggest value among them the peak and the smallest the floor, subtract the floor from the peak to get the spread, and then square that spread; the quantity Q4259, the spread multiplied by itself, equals 0.084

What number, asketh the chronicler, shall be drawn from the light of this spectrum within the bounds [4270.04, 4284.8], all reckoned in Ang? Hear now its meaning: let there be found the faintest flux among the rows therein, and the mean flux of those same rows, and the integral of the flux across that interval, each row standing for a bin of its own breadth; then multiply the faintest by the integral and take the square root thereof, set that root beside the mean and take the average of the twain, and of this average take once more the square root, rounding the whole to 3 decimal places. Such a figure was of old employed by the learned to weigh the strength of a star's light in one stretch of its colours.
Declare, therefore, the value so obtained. 2.219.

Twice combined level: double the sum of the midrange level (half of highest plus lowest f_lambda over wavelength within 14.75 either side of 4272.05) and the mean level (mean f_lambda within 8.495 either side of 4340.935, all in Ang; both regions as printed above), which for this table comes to 7.55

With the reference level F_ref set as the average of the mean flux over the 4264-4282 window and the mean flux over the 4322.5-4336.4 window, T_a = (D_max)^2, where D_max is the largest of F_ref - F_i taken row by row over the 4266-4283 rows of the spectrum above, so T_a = 0.048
